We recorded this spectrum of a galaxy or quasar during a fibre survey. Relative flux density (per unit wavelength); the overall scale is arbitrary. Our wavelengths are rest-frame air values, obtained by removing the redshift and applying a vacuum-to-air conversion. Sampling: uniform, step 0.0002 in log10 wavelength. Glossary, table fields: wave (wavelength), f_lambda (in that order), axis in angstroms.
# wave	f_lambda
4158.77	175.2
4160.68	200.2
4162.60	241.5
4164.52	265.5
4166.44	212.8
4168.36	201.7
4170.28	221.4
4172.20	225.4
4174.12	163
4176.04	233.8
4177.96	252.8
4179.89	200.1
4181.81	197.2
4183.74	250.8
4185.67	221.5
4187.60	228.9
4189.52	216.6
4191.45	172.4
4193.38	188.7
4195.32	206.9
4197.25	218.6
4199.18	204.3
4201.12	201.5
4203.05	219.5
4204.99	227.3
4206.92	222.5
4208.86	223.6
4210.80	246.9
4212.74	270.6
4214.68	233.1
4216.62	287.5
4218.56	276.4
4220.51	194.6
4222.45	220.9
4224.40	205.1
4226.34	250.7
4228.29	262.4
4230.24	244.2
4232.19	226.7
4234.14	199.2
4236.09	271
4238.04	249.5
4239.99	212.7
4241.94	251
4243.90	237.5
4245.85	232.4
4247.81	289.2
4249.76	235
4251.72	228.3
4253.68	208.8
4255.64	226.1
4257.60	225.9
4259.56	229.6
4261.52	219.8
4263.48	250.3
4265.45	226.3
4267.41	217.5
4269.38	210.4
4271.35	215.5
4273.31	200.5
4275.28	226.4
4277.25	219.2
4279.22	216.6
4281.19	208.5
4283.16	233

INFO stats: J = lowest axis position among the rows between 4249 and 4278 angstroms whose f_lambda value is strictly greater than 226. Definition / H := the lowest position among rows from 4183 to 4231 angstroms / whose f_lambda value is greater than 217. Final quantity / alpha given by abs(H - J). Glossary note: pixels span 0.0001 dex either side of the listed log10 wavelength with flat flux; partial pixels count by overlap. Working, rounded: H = 4183.74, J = 4249.76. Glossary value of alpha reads 66.0 angstroms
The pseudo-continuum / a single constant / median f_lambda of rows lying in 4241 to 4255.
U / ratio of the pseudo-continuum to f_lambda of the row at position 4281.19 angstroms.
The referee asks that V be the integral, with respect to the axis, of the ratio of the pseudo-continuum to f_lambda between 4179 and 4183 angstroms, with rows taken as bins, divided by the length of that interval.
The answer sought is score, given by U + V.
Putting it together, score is 2.30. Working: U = 1.13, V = 1.17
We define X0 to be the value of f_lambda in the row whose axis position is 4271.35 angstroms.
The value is 215.5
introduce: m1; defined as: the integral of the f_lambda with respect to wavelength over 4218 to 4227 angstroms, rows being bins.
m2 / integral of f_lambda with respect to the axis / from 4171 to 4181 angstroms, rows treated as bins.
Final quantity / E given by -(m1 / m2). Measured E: -0.95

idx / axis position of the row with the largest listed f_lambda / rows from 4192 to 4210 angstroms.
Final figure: 4204.99 angstroms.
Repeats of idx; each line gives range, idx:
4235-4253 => 4247.81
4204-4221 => 4216.62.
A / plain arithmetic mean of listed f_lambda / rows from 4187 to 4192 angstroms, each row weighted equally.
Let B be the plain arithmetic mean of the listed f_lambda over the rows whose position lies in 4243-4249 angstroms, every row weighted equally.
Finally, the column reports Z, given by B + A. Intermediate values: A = 206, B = 253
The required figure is 459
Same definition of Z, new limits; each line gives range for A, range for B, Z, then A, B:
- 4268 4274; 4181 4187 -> 432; 209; 223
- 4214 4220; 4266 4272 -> 480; 266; 214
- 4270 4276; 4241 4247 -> 454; 214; 240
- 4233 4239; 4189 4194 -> 432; 240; 193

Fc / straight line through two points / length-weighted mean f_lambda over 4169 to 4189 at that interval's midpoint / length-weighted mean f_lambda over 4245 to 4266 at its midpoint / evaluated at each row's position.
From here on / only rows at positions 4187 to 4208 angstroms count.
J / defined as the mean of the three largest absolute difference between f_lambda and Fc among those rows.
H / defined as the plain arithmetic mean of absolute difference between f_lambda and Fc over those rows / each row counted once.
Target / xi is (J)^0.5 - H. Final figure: -9.1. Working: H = 15.0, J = 35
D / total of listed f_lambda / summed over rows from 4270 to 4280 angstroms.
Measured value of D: 1078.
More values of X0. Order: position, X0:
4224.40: 205.1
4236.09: 271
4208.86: 223.6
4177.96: 252.8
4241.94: 251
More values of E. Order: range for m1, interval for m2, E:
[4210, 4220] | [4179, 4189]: -1.18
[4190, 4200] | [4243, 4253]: -0.82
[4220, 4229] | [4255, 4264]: -0.99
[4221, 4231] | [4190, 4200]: -1.18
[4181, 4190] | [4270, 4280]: -0.93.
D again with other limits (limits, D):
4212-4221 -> 1262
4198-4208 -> 1075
